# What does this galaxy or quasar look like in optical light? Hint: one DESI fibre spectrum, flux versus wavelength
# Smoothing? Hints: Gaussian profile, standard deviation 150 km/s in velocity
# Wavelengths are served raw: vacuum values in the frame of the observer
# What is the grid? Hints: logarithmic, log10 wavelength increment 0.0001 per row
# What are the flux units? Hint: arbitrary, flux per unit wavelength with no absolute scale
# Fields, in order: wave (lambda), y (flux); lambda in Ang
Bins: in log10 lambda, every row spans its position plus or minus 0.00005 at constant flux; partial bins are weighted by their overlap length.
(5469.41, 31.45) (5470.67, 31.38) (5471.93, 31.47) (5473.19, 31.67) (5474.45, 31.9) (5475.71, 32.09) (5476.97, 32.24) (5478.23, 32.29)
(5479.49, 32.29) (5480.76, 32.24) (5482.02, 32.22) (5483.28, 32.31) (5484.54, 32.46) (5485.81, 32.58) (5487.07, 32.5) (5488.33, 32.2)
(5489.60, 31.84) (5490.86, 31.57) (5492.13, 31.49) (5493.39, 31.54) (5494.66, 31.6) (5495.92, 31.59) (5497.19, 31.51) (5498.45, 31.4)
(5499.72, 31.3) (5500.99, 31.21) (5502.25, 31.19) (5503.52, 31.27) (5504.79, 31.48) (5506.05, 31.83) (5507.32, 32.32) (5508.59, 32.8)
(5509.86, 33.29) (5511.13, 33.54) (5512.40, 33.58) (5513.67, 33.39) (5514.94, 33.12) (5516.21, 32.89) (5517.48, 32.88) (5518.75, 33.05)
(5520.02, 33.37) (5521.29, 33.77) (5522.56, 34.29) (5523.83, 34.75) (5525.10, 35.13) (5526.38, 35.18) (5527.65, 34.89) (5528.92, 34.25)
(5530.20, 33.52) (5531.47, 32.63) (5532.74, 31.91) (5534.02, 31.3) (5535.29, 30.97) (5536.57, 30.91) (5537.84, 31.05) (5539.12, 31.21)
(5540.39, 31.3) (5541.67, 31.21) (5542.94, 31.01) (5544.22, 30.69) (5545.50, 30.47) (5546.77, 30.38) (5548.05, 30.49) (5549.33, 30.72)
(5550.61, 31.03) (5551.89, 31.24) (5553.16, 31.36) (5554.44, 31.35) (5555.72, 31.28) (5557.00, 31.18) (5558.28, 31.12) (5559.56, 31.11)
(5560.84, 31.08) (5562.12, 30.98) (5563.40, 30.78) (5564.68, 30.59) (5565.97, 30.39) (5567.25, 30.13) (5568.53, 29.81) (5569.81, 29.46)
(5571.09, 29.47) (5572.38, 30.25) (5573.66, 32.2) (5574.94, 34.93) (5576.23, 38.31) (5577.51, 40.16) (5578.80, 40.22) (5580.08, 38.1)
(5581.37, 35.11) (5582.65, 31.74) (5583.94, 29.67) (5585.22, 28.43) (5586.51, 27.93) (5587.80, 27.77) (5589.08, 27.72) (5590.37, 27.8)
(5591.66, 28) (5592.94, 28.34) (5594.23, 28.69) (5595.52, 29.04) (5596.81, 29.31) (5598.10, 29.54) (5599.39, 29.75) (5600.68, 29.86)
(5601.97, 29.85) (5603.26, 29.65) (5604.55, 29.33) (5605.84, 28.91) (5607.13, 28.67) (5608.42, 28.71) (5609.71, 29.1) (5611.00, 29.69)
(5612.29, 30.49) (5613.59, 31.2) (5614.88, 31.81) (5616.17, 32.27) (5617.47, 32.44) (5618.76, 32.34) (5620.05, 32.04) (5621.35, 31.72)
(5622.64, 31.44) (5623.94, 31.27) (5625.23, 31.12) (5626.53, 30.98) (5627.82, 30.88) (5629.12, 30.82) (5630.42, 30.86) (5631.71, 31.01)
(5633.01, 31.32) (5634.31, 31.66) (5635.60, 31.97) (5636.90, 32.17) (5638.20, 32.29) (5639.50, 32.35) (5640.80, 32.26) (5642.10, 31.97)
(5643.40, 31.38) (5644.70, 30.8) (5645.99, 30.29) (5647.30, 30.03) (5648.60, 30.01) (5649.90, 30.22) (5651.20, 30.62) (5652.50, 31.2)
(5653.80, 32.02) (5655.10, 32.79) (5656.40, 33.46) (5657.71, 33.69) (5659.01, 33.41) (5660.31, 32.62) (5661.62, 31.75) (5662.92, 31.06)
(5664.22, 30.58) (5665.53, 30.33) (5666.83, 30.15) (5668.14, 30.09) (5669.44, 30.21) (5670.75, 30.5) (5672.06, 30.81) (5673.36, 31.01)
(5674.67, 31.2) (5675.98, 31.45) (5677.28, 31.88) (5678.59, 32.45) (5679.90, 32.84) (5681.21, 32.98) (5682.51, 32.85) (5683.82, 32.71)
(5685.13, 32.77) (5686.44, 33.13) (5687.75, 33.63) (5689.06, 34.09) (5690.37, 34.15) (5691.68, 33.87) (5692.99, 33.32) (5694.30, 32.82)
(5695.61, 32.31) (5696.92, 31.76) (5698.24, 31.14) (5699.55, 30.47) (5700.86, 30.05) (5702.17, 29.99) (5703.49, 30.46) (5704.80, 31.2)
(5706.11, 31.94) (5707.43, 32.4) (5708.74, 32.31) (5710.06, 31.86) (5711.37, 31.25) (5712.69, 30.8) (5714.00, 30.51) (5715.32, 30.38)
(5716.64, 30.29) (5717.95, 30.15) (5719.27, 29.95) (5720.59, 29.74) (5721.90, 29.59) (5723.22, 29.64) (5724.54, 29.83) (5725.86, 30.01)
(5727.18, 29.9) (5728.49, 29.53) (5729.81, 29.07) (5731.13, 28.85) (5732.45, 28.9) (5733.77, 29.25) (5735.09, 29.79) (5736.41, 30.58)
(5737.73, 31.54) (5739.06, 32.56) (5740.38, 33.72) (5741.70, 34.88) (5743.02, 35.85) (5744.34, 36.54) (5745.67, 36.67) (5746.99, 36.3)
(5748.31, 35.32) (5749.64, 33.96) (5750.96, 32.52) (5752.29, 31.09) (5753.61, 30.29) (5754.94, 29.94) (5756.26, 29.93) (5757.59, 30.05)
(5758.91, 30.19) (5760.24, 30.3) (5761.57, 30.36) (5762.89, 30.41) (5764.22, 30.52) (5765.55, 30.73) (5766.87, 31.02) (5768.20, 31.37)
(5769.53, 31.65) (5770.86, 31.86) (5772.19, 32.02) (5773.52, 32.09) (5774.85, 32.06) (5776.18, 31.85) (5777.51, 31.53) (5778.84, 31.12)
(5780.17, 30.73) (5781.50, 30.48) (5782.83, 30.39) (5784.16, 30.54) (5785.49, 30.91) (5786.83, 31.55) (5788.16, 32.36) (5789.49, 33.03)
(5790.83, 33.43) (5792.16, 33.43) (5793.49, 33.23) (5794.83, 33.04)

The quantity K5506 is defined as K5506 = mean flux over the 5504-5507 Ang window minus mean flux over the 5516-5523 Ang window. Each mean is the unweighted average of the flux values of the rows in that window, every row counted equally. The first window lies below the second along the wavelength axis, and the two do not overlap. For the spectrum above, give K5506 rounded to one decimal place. -1.7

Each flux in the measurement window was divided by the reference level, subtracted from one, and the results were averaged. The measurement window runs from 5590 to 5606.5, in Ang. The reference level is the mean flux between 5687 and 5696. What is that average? 0.131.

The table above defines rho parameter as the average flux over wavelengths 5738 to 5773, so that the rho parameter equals 32.3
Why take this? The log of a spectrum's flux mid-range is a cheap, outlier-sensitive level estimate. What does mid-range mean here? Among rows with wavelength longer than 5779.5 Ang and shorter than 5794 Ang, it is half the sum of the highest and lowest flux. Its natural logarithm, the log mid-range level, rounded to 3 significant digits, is 3.46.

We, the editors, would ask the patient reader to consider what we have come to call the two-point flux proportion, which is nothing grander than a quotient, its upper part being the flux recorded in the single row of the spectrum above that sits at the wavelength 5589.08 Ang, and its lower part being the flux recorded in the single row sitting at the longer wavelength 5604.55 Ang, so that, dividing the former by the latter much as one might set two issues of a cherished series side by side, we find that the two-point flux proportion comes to 0.945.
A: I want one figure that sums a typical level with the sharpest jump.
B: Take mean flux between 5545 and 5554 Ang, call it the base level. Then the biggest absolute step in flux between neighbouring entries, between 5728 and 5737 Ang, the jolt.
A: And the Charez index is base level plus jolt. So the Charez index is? 31.6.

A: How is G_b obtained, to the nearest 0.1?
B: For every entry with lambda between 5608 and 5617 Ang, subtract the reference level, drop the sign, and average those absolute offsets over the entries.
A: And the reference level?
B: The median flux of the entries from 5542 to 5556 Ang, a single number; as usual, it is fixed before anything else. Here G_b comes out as 1.2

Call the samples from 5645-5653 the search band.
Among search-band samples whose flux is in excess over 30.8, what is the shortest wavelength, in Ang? 5652.50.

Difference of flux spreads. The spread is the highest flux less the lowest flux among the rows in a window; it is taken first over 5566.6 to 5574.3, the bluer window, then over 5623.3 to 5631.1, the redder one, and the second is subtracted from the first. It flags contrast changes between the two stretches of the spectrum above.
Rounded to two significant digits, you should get 2.3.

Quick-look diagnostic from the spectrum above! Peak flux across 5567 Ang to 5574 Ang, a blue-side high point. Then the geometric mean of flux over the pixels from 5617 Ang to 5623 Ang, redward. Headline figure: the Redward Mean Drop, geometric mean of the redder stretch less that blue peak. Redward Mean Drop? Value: -0.2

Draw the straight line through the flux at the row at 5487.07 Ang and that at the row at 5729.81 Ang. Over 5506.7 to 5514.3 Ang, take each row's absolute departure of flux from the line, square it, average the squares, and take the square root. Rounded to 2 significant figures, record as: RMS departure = 1.1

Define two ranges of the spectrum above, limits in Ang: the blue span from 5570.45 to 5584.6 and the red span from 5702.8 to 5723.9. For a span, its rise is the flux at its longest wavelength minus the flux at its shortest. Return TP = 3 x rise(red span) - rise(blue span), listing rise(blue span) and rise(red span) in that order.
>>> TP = -2.7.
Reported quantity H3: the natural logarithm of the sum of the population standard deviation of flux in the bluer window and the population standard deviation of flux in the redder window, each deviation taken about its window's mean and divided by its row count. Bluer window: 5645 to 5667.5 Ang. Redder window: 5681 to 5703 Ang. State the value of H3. 0.95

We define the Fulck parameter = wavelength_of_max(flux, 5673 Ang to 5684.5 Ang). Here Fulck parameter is 5681.21 Ang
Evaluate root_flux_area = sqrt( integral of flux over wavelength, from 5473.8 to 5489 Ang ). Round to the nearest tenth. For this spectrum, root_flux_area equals 22.1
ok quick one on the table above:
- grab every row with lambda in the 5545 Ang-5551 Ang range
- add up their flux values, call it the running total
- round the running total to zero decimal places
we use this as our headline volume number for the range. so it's 153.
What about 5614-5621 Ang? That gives 161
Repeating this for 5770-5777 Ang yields 160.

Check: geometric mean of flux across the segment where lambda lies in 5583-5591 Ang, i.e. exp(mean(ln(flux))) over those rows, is 28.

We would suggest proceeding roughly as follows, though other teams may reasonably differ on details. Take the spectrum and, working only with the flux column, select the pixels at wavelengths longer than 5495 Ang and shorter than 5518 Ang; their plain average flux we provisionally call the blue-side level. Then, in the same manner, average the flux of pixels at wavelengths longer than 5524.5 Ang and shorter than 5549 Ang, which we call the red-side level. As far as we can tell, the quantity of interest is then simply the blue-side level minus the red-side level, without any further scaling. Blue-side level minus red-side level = 0.2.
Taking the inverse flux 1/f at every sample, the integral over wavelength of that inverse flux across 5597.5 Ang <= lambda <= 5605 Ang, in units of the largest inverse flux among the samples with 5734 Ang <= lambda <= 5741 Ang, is 8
